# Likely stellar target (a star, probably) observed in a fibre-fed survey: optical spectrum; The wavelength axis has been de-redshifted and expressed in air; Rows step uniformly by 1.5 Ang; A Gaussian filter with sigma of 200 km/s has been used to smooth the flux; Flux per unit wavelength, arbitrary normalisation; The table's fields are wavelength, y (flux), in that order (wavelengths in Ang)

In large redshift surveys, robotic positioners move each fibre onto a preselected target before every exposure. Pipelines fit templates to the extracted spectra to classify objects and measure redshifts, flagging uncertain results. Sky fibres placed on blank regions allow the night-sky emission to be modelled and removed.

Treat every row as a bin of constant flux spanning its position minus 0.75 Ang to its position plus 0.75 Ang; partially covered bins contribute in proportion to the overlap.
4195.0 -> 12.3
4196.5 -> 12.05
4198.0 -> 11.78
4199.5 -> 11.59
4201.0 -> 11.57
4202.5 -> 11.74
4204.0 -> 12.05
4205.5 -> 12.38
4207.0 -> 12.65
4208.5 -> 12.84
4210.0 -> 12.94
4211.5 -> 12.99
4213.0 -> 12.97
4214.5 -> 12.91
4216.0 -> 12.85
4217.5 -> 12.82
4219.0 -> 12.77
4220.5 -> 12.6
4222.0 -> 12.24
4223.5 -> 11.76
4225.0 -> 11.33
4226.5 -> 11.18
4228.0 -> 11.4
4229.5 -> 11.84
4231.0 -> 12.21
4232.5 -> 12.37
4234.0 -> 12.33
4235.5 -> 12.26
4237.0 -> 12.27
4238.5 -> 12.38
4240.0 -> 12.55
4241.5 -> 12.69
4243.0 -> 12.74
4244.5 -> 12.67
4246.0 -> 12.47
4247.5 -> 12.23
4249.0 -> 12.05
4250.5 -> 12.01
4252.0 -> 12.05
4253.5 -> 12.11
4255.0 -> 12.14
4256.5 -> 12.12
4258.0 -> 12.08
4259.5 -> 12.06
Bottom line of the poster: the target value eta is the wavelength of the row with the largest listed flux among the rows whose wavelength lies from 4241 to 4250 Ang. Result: 4243.0 Ang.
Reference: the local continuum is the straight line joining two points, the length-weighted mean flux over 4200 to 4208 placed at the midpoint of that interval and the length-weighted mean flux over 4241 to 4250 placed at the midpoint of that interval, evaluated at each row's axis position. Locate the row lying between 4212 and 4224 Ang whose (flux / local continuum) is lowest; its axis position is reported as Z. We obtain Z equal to 4223.5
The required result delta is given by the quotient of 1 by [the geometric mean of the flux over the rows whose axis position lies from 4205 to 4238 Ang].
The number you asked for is 0.0810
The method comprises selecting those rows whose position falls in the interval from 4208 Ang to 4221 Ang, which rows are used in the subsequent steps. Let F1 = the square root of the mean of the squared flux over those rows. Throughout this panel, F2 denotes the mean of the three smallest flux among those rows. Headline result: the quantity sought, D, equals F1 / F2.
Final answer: 1.01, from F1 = 12.9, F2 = 12.7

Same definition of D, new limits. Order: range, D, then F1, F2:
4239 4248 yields 1.01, 12.6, 12.4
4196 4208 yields 1.03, 12.0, 11.6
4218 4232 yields 1.06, 11.9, 11.3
